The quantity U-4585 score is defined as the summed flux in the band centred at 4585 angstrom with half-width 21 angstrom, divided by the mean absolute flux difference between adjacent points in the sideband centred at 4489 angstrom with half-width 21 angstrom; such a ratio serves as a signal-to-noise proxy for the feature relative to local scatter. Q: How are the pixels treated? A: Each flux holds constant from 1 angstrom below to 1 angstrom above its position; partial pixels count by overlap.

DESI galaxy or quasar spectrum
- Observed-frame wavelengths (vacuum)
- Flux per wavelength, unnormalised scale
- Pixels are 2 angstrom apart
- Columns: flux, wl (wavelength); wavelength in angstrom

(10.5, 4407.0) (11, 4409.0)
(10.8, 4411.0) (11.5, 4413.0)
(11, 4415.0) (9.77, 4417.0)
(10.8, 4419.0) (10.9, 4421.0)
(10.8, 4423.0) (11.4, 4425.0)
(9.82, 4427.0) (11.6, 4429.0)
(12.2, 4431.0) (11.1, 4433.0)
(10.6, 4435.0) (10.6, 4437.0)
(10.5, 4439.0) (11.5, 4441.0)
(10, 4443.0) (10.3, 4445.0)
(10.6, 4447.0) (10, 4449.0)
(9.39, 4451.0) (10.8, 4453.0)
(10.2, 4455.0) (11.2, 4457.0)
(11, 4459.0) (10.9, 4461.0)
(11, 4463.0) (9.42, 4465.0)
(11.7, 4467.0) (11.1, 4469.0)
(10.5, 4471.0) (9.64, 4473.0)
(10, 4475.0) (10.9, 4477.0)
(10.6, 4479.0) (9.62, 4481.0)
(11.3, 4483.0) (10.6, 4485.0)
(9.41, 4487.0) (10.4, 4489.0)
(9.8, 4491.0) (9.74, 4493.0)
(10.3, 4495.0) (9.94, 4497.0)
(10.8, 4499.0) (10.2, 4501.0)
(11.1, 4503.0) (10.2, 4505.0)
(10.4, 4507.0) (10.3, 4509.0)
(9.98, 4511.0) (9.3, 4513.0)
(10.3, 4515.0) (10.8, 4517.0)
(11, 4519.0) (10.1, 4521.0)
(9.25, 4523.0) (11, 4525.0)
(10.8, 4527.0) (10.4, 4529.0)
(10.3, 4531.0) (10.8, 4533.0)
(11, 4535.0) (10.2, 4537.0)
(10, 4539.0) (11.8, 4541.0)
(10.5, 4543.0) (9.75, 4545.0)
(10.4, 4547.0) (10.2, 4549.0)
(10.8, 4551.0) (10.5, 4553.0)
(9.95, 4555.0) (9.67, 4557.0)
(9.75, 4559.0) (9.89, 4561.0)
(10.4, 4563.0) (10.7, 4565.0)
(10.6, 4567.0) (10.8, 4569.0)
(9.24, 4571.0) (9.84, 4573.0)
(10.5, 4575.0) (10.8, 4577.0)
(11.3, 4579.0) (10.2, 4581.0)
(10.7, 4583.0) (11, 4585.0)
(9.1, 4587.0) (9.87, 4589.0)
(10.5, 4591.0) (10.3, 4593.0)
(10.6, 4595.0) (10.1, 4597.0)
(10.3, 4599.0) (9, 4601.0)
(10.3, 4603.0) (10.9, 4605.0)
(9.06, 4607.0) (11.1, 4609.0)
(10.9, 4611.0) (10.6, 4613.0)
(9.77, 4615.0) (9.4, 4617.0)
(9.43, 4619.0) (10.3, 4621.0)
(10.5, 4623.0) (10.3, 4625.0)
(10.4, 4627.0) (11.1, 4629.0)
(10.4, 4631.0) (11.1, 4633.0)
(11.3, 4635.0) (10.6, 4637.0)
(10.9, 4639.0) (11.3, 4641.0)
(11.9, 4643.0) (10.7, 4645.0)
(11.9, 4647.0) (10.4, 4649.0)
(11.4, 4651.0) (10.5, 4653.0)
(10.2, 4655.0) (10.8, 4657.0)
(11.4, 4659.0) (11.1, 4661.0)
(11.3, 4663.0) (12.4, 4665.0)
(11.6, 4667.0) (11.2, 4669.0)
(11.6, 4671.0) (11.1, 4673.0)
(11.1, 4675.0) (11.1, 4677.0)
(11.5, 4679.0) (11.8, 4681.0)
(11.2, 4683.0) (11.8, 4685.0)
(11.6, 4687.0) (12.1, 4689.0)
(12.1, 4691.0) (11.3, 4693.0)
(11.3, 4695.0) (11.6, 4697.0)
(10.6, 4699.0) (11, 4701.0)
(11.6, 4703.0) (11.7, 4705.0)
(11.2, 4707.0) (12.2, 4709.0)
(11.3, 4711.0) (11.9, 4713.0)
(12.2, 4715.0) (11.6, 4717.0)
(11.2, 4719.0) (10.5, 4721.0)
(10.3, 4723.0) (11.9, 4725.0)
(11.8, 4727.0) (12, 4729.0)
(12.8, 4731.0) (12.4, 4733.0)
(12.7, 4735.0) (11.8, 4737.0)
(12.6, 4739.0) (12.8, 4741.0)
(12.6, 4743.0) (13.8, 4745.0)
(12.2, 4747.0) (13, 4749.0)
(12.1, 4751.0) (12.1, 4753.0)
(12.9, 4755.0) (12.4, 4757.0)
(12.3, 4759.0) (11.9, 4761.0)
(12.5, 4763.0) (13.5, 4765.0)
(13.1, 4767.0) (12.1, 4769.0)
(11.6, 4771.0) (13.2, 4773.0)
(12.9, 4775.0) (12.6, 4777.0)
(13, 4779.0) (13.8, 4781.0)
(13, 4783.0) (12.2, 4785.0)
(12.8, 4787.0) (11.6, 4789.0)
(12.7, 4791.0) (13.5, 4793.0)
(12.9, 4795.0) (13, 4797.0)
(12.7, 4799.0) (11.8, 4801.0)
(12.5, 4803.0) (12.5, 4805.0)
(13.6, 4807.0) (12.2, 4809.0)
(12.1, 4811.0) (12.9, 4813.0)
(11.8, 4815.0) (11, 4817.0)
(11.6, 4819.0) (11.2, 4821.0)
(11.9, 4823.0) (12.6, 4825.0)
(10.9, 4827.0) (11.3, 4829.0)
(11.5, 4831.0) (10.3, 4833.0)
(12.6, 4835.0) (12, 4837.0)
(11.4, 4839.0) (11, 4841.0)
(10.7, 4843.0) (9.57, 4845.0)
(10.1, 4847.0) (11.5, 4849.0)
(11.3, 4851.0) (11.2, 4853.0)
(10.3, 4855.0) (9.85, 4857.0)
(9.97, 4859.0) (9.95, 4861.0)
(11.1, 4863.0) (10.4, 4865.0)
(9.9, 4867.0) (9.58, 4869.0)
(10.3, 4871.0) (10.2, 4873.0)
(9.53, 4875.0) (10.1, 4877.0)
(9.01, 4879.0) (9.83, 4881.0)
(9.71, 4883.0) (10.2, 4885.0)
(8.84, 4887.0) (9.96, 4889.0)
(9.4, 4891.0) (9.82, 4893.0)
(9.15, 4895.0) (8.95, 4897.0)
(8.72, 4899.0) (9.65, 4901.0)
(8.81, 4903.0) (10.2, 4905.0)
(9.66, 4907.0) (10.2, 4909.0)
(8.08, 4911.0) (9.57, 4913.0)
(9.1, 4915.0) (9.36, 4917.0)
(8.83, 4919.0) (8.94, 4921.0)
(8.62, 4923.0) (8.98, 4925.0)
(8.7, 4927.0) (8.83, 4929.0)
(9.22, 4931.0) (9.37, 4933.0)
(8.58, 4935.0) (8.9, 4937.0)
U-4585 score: 316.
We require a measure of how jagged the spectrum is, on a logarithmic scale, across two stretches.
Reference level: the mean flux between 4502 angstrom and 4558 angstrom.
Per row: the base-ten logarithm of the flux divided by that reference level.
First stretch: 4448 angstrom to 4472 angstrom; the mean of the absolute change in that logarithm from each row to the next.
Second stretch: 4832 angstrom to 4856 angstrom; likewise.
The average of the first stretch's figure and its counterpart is 0.0324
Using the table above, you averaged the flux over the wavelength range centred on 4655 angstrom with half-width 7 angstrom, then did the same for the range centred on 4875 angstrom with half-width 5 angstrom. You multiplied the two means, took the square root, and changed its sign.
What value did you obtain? -10.3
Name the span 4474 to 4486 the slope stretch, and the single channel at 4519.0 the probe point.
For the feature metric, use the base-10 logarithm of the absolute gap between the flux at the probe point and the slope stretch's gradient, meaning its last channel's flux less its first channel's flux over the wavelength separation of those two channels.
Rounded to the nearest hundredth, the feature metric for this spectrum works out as 1.04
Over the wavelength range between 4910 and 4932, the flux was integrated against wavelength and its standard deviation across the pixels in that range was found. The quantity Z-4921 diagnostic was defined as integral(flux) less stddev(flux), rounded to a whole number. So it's 196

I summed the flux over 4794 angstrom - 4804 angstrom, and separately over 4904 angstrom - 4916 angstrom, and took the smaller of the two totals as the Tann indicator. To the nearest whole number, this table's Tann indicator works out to 57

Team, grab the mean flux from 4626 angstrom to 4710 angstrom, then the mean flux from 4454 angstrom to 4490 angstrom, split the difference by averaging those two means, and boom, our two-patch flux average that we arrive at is 10.9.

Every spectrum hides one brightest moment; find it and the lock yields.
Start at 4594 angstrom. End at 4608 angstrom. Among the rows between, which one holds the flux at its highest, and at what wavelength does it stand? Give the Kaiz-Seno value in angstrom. 4605.0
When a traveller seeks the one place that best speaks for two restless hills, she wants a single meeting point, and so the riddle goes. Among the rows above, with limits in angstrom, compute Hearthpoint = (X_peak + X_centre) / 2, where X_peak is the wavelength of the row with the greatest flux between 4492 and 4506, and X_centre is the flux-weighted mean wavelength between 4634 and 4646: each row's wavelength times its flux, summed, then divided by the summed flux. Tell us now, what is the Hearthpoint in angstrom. 4571.5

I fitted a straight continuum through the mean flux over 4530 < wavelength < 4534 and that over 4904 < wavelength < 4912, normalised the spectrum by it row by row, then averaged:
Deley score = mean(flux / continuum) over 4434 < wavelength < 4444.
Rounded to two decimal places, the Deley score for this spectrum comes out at 0.99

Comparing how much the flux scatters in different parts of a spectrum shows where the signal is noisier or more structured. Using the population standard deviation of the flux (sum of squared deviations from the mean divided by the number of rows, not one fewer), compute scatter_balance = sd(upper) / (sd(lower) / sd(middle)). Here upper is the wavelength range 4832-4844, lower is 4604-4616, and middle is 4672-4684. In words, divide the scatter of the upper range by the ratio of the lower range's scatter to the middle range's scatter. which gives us 0.28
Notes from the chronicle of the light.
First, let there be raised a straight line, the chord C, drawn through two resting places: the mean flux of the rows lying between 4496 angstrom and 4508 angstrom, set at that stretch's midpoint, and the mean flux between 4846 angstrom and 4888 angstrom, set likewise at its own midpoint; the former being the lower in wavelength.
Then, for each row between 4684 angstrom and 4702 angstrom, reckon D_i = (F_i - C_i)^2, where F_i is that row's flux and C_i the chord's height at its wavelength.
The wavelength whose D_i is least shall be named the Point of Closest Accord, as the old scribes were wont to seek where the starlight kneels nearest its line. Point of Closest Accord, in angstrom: 4699.0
